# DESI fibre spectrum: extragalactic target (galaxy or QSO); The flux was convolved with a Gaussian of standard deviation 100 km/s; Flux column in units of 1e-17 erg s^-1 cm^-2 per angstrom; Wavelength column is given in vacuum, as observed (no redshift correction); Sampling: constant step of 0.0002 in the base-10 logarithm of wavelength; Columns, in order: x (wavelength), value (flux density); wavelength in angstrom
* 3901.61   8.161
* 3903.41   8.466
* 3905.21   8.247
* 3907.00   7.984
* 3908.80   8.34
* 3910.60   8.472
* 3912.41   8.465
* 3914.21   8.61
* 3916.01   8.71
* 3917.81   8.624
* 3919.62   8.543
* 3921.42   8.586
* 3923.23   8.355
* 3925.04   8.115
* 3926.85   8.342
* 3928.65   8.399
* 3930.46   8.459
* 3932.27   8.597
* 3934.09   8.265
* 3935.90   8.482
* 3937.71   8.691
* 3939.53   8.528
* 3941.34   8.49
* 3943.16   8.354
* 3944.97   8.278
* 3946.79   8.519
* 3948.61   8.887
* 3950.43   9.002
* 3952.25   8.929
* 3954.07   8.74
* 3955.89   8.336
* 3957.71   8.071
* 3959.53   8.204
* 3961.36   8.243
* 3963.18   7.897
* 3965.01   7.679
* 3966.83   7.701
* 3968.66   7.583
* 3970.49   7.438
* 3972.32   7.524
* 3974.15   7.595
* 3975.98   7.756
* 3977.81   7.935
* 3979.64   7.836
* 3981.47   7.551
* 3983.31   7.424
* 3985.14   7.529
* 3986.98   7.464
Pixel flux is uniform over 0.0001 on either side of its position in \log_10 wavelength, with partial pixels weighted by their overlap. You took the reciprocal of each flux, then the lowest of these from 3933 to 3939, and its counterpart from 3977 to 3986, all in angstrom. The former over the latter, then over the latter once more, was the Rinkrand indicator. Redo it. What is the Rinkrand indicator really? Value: 7.2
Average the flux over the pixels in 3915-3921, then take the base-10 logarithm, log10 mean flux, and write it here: 0.936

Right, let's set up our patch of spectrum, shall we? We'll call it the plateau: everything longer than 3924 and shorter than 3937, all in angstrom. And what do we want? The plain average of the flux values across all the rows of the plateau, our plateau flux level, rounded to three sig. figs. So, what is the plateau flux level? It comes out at 8.38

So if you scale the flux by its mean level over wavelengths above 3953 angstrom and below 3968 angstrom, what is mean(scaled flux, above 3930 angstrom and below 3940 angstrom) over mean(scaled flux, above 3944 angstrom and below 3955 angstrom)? 0.97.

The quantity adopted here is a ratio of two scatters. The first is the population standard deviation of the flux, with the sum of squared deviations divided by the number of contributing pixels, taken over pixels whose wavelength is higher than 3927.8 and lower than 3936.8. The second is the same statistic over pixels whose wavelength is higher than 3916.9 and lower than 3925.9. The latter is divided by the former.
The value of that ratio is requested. 1.7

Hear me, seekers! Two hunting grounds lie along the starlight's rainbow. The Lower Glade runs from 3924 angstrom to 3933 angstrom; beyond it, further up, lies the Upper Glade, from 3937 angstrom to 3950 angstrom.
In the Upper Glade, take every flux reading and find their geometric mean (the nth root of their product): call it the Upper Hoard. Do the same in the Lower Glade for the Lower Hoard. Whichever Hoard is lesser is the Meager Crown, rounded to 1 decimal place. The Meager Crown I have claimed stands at 8.4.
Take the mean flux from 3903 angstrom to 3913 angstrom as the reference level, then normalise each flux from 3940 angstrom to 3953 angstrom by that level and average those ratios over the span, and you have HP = 1.04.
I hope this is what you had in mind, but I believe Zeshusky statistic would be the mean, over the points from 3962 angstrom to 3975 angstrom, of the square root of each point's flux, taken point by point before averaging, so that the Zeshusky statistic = 2.76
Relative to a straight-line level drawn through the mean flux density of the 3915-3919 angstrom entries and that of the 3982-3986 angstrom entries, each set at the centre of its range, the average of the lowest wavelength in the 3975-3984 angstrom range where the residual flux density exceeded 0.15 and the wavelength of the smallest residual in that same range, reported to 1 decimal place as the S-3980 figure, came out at 3980.6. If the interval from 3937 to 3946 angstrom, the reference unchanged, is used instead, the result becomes 3941.3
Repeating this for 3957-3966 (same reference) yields 3962.3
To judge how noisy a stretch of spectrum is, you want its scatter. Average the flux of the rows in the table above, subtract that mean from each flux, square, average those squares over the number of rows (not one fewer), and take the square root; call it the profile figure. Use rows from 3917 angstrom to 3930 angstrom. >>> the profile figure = 0.16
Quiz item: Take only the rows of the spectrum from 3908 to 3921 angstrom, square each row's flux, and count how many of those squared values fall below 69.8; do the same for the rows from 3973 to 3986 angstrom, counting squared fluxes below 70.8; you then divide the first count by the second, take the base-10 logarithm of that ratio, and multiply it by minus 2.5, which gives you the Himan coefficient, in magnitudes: 2.1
